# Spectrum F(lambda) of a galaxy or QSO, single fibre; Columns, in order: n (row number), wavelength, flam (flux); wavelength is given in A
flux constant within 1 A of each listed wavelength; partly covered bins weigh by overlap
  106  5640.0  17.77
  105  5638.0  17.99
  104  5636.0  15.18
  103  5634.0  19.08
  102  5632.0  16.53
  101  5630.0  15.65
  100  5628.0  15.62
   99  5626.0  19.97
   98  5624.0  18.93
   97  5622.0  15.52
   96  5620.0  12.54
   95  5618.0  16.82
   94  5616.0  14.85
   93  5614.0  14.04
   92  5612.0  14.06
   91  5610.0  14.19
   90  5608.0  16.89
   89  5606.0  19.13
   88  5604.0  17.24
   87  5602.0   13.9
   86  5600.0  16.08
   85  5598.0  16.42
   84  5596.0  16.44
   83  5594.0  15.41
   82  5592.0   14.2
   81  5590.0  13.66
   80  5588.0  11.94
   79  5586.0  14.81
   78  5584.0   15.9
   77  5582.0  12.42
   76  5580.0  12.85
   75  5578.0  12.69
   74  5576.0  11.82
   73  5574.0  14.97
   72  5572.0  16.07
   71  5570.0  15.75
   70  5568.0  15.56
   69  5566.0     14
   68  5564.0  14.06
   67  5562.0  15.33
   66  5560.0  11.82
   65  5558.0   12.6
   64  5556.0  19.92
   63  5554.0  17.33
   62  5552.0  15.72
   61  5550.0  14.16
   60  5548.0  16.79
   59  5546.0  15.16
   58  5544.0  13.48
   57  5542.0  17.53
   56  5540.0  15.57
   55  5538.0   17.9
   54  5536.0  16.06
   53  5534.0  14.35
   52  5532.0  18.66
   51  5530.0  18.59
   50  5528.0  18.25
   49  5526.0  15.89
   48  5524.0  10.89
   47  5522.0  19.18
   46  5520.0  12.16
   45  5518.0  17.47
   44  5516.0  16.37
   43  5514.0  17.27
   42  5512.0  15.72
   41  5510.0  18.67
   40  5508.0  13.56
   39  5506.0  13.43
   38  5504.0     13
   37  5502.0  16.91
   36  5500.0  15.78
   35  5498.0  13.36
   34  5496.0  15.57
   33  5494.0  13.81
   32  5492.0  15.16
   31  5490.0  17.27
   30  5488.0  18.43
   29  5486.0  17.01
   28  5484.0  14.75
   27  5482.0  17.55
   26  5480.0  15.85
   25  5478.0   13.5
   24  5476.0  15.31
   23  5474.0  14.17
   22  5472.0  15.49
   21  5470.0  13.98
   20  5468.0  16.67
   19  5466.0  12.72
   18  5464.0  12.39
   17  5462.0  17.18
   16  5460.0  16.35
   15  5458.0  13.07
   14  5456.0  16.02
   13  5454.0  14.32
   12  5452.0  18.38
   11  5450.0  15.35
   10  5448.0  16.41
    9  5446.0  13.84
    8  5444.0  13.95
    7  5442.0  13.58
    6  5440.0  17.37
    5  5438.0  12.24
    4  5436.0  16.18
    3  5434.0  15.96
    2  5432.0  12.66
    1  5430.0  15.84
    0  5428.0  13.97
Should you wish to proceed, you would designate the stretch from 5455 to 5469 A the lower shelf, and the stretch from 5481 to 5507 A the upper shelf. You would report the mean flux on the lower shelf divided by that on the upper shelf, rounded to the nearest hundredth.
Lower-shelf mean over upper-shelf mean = 0.96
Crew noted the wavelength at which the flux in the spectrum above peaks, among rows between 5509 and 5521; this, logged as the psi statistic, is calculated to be 5510.0 A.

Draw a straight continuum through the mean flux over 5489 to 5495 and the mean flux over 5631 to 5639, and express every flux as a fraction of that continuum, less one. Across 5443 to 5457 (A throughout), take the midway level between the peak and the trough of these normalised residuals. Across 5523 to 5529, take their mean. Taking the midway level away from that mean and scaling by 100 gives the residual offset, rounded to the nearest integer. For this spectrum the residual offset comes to -13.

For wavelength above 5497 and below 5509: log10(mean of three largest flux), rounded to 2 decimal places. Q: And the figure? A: 1.19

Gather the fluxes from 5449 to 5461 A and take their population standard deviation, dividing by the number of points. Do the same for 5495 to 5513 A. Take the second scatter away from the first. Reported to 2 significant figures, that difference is -0.15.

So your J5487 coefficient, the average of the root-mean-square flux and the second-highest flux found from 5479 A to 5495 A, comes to 16.9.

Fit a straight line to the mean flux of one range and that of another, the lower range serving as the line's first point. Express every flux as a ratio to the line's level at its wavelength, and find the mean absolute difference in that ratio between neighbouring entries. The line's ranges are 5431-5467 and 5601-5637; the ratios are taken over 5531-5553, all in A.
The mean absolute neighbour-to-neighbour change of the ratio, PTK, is 0.152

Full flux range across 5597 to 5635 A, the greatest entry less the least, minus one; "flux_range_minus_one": 6.4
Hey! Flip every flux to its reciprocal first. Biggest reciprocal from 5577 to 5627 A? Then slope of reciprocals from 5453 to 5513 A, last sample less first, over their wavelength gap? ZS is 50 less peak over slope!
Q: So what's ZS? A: 831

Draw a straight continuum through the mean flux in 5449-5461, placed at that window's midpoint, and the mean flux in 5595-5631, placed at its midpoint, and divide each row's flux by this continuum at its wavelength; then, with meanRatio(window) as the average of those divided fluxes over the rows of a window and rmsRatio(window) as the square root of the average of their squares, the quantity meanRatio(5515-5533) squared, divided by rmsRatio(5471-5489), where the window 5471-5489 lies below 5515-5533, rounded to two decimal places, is 1.07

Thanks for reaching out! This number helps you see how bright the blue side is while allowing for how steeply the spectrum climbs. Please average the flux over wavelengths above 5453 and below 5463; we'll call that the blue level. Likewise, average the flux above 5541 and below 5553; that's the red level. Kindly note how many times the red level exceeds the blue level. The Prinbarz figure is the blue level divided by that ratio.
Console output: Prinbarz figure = 15.3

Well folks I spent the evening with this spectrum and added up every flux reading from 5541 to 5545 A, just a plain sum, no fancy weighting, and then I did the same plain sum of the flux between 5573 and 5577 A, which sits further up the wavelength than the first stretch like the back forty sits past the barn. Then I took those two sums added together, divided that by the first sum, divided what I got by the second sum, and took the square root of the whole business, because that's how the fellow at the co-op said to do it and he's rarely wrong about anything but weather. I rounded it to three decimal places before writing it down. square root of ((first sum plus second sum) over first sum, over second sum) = 0.264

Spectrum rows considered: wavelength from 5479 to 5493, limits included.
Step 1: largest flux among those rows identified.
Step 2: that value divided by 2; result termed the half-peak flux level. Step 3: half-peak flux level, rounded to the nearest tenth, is 9.2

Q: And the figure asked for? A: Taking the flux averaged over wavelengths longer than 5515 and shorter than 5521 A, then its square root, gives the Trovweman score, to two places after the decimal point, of 3.92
